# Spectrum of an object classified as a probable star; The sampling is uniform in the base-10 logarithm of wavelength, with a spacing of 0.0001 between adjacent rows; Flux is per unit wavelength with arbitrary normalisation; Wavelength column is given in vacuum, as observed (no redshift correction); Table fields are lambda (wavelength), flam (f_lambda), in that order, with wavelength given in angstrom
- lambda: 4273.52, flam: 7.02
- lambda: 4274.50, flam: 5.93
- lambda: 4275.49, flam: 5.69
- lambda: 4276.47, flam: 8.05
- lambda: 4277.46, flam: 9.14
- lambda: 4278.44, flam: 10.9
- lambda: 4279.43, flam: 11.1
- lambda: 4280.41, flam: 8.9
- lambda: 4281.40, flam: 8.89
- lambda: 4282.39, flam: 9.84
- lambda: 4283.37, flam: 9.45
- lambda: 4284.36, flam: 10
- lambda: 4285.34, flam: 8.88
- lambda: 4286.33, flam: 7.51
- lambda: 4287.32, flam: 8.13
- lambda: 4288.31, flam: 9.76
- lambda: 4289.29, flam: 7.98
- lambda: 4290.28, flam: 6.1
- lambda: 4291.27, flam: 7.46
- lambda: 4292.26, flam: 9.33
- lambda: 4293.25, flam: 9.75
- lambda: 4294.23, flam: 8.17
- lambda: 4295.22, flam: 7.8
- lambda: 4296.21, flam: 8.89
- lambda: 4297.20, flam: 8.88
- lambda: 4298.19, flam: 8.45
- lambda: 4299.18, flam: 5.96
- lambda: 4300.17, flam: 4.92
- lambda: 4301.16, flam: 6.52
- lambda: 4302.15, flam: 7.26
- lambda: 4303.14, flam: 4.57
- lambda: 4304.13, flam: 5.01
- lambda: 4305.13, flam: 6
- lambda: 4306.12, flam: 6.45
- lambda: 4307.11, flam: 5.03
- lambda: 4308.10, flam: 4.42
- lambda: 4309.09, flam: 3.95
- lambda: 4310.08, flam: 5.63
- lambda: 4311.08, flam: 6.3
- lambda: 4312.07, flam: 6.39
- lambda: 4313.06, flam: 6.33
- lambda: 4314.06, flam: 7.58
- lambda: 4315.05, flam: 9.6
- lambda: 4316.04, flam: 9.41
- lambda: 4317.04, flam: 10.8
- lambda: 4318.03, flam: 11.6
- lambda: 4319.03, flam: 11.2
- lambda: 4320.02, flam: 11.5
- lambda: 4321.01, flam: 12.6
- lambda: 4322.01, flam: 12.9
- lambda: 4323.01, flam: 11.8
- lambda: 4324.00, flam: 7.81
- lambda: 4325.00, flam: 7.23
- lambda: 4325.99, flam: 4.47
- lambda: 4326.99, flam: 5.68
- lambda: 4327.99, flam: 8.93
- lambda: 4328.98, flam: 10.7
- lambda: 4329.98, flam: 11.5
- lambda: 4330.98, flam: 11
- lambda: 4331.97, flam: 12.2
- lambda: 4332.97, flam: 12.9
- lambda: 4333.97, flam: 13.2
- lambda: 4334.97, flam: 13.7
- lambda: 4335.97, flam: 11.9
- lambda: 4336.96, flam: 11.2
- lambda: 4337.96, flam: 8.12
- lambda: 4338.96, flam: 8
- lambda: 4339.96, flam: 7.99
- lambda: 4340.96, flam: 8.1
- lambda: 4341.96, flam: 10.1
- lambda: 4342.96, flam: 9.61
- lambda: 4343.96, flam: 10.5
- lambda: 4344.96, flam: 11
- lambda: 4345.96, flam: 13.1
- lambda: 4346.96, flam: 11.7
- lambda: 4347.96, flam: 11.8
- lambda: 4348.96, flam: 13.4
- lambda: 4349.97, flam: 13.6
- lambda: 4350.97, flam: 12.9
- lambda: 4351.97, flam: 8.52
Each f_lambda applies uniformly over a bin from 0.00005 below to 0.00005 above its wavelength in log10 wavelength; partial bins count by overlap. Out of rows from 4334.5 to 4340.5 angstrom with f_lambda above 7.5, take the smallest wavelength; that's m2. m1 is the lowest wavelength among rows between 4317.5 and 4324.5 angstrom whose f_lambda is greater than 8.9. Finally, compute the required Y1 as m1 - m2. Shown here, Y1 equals -16.9 angstrom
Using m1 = 4318.03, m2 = 4334.97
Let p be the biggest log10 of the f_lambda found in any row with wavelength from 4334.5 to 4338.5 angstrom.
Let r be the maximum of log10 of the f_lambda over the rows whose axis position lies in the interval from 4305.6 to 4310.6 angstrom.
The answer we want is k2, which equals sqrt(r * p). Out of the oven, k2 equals 0.96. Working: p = 1.14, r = 0.81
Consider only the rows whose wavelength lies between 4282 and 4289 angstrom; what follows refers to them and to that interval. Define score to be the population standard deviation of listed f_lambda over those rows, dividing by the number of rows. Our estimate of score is 0.9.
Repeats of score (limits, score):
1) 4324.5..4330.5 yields 2.5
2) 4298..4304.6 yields 1.3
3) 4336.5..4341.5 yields 1.3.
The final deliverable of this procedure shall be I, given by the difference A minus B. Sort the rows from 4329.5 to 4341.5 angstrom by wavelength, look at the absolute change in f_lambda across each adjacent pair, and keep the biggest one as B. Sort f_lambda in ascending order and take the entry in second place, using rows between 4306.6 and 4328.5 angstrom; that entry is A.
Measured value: 1.3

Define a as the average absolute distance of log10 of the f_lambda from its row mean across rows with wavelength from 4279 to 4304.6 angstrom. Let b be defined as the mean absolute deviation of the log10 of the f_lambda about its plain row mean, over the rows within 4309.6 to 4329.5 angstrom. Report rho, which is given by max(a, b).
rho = 0.12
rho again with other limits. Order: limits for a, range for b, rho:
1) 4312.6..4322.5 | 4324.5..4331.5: 0.13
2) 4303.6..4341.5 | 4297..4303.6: 0.13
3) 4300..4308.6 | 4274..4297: 0.07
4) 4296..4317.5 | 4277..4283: 0.10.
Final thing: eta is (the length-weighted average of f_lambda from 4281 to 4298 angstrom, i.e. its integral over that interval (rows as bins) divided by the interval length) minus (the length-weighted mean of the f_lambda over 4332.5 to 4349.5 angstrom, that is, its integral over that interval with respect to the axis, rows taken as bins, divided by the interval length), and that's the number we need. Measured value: -2.3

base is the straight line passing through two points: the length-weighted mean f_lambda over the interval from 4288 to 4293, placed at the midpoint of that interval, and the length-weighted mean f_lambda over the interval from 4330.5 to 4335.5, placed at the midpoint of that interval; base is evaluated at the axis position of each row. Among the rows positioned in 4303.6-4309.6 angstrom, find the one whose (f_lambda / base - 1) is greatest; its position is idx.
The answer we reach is 4306.12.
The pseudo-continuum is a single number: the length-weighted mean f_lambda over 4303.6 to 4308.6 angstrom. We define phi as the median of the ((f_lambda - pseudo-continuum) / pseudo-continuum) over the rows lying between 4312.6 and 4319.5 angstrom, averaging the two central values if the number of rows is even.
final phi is 0.79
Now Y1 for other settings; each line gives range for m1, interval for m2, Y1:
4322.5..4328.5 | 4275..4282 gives 46.5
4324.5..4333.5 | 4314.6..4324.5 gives 12.9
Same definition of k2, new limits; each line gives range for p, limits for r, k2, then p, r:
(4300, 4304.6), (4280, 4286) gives 0.93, 0.86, 1.00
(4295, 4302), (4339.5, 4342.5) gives 0.98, 0.95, 1.00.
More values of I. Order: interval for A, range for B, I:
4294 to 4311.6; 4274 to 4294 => 2.1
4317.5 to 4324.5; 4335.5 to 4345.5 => 8.1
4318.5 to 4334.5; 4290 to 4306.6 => 3.0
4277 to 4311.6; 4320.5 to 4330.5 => 0.4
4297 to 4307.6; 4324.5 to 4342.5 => 1.7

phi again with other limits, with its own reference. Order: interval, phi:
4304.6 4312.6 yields 0.08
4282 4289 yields 0.76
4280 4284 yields 0.71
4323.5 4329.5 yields 0.40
